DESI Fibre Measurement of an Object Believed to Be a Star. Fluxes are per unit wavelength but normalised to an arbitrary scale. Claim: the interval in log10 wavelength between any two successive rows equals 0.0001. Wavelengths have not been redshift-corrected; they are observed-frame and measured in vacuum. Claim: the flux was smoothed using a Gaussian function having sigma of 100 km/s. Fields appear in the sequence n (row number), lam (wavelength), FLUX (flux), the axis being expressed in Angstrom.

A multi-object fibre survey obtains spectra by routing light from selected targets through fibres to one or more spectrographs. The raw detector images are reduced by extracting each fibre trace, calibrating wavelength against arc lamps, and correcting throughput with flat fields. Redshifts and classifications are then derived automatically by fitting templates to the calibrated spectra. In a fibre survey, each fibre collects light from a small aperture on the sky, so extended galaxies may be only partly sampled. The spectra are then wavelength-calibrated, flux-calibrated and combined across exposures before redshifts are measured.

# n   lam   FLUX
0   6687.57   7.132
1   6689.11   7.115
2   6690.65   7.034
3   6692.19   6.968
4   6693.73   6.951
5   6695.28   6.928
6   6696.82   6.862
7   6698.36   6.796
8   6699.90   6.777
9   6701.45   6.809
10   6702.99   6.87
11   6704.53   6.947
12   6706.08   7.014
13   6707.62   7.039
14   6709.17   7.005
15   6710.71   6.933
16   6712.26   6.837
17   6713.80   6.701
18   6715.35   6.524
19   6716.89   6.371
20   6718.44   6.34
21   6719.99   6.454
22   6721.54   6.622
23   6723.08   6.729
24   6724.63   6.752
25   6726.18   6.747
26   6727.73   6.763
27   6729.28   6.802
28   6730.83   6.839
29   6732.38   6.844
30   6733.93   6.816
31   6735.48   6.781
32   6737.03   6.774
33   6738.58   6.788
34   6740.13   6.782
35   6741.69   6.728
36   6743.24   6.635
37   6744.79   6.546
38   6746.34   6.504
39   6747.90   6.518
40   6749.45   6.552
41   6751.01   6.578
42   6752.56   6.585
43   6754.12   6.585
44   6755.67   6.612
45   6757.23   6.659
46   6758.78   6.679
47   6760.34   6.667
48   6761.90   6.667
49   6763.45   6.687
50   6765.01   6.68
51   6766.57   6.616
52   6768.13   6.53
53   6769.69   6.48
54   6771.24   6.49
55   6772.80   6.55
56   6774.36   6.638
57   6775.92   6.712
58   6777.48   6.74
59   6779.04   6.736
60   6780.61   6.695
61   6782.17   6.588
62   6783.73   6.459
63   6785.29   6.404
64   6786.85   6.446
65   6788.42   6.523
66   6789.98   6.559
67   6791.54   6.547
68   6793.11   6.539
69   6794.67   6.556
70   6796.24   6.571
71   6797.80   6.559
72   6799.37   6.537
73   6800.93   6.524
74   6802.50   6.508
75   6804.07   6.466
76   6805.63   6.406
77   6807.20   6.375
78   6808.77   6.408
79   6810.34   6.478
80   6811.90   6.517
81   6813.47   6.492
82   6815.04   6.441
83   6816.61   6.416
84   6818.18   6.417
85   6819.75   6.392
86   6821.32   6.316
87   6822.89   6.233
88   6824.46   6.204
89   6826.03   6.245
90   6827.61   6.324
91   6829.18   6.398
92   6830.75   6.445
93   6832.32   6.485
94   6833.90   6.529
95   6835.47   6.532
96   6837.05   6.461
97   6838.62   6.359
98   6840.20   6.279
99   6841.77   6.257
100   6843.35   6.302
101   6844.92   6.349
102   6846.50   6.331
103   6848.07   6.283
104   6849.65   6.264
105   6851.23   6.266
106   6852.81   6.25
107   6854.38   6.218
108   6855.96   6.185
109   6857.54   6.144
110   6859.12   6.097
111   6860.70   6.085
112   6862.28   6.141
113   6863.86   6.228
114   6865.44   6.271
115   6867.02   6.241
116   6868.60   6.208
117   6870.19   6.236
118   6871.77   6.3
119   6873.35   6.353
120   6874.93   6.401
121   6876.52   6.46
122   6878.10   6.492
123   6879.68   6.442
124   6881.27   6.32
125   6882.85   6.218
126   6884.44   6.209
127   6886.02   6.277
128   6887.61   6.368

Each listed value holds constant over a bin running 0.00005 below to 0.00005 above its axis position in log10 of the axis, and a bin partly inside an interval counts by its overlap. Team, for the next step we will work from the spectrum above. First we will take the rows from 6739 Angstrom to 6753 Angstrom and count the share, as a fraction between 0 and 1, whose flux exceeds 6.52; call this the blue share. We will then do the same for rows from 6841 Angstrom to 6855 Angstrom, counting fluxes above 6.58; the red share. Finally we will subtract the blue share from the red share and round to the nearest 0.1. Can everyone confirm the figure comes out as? -0.8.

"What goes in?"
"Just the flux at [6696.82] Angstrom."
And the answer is 6.862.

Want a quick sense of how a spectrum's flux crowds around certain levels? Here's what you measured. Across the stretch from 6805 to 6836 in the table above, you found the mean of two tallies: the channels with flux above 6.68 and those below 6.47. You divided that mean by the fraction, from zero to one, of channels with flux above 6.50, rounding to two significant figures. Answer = 47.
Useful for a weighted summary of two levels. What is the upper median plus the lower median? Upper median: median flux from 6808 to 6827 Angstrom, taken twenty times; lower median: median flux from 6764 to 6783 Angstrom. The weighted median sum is 135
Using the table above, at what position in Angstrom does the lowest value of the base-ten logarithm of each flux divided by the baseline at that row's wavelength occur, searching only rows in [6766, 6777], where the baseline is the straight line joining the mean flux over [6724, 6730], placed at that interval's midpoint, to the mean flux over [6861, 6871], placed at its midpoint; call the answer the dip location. 6769.69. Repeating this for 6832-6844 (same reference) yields 6841.77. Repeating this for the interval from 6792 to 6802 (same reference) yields 6793.11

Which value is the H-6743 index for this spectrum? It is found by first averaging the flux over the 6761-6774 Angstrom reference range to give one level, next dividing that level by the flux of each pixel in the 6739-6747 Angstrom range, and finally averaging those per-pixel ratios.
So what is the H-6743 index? 0.99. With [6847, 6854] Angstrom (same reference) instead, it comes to 1.05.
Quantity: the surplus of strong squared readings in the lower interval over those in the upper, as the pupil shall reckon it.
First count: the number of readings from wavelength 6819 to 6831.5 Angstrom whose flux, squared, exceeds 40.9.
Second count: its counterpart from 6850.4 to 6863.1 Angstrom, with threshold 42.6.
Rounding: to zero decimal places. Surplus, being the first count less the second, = 2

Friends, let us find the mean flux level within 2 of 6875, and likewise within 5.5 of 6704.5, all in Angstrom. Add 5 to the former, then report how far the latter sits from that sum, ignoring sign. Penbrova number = 4.5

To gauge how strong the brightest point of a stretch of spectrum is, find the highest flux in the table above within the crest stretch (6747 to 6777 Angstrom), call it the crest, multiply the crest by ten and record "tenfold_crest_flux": 67.1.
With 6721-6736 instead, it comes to 68.4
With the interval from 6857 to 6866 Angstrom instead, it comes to 62.7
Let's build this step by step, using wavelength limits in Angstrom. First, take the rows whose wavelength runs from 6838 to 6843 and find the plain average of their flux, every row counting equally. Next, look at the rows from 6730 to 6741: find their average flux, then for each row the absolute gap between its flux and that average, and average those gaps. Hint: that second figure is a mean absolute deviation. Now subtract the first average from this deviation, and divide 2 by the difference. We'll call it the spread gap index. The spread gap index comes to -0.319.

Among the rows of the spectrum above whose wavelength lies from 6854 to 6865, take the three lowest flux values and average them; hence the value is 6.11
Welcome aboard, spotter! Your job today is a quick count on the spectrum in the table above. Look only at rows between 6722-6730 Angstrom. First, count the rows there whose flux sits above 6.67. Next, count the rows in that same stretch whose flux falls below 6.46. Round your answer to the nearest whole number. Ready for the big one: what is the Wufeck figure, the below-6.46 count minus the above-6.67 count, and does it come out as -5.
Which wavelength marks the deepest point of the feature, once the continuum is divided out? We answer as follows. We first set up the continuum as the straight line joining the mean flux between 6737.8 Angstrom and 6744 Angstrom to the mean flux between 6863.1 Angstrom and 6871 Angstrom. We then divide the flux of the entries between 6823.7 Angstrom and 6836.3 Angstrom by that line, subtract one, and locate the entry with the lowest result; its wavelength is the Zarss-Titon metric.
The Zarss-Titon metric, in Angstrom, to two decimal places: 6824.46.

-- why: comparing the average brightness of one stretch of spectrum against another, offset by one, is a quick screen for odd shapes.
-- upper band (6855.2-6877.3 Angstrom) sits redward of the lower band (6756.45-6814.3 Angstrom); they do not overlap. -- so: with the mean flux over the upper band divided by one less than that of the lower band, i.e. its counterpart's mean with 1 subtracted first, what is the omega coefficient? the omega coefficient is 1.12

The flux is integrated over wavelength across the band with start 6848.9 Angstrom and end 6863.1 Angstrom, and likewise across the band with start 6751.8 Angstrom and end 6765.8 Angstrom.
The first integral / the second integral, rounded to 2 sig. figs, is 0.94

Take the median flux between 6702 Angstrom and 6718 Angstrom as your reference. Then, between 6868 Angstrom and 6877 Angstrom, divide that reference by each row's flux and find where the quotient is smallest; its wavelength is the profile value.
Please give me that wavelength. 6876.52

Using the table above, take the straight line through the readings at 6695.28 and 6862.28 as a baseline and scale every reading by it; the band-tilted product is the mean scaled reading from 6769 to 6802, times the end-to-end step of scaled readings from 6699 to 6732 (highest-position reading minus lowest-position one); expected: 0.031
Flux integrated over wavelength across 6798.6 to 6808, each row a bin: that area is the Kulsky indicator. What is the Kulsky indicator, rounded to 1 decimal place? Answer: 60.8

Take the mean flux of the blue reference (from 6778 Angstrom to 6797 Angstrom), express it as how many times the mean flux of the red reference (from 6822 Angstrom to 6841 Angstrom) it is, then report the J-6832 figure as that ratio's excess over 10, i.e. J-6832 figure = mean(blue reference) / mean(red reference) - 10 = -8.97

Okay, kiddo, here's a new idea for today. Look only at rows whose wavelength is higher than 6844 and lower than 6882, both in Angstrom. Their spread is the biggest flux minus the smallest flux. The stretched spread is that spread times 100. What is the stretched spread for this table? 40.7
